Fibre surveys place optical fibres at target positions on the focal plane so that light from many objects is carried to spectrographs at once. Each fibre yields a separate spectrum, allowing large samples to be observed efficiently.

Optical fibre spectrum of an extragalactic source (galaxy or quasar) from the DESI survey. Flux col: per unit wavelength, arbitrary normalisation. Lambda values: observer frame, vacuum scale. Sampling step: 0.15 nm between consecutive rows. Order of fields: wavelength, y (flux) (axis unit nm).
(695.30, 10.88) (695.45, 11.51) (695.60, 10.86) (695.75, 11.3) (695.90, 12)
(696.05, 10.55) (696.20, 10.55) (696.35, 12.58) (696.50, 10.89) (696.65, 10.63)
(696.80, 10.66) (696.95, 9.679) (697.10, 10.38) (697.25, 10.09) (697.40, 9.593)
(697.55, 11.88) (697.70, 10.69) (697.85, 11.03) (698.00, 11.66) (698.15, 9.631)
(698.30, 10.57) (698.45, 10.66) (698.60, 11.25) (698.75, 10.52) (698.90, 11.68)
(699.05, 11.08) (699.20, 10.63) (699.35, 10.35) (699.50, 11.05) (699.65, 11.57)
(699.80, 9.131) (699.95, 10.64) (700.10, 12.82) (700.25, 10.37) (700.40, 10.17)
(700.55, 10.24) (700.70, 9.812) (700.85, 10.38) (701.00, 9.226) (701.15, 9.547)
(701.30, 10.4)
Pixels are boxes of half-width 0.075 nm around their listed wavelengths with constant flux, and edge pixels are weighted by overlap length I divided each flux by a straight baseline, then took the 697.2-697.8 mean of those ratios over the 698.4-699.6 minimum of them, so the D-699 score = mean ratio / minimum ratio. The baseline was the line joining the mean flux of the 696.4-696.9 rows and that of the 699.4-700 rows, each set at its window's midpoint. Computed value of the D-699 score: 1.01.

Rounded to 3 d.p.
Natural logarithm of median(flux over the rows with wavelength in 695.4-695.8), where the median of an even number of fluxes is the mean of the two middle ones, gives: 2.425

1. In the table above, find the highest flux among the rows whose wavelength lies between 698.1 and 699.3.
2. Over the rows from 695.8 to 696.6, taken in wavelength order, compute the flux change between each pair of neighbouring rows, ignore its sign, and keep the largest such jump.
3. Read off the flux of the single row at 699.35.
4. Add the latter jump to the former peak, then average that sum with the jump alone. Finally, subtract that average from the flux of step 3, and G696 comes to 2.5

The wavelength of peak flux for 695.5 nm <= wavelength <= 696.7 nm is 696.35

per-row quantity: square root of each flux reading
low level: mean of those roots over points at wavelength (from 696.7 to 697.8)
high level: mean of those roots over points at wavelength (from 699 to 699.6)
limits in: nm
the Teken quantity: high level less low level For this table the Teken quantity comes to 0.056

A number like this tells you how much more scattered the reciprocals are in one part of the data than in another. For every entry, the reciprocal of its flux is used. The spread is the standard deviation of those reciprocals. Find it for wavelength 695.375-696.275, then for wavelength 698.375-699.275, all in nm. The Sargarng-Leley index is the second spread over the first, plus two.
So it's 2.8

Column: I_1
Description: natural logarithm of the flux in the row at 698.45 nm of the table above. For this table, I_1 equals 2.37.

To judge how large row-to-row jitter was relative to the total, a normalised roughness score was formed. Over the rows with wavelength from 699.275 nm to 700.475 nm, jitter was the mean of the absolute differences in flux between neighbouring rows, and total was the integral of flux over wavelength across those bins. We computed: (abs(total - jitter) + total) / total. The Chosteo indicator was 1.889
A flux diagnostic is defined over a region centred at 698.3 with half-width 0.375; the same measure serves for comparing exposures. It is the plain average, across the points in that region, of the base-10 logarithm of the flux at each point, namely 1.03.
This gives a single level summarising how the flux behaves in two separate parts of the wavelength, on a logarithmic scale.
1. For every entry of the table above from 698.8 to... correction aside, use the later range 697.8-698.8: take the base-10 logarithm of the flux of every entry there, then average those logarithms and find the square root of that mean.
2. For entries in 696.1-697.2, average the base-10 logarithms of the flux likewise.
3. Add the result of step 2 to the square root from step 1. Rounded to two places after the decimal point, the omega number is 2.05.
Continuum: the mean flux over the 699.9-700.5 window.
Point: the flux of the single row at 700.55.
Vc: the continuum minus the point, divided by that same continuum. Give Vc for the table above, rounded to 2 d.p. 0.07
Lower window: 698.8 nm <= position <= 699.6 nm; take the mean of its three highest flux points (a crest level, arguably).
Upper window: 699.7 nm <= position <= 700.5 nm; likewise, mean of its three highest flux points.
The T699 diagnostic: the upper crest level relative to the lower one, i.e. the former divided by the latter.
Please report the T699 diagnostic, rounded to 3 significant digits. 1.00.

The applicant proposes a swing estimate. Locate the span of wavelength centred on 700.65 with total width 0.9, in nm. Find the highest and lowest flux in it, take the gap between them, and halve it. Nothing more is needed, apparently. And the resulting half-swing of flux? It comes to 0.58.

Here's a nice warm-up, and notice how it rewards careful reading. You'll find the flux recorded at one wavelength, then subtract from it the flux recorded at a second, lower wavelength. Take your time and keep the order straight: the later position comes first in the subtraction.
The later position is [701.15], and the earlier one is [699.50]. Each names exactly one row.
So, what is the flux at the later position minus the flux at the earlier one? -1.5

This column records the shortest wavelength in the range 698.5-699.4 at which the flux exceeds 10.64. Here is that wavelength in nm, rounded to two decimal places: 698.60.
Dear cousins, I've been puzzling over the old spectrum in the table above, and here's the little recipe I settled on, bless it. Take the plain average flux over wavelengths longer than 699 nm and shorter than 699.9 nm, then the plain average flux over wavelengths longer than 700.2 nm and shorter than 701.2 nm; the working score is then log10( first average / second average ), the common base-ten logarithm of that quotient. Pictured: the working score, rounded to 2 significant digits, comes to 0.028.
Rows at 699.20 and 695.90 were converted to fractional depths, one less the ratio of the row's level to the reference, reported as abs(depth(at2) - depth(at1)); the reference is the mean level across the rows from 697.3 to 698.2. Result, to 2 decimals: 0.13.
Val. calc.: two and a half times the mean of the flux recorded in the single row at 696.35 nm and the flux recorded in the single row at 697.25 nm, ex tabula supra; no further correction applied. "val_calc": 28.3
